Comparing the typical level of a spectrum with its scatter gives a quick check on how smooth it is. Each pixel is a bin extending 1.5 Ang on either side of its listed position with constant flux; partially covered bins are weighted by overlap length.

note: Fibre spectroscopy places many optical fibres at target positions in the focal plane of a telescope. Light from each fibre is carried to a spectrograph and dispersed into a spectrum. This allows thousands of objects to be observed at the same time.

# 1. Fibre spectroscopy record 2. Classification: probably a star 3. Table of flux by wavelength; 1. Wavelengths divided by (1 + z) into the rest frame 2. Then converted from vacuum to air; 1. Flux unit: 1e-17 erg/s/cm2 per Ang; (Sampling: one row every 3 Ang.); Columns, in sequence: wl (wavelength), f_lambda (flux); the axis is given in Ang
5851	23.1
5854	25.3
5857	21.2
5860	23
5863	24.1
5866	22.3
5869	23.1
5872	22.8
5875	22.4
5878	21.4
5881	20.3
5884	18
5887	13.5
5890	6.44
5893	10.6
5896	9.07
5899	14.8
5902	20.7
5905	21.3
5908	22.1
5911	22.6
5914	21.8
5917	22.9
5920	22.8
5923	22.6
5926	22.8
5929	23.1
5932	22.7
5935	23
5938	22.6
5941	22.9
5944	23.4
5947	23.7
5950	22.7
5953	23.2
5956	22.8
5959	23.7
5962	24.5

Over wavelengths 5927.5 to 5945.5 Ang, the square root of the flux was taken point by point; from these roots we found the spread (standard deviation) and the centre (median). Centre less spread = 4.76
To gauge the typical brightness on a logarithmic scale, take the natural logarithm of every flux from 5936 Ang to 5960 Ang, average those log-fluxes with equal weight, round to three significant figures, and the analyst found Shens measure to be 3.14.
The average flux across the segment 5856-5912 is 18.9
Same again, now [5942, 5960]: 23.2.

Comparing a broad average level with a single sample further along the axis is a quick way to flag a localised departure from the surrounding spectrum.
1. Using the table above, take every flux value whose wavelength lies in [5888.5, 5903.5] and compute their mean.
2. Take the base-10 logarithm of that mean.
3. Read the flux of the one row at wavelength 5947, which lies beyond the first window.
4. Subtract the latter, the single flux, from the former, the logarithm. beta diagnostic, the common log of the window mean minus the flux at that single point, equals -22.6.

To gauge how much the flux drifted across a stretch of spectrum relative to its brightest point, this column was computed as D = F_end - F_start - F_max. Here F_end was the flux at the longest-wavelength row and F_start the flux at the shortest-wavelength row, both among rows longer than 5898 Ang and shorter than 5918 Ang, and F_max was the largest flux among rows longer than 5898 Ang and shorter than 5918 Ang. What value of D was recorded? -15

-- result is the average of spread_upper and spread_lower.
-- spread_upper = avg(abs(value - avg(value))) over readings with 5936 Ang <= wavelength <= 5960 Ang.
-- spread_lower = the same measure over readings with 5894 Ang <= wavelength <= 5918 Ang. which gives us 2.1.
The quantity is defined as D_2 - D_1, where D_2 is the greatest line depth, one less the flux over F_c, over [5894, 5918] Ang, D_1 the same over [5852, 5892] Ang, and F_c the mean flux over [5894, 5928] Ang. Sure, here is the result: -0.1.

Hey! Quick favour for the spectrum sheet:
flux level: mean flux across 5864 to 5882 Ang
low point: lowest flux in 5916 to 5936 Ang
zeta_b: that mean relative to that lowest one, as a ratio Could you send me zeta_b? 0.98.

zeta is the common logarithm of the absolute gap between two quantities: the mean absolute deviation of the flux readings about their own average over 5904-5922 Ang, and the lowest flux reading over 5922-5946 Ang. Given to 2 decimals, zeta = 1.34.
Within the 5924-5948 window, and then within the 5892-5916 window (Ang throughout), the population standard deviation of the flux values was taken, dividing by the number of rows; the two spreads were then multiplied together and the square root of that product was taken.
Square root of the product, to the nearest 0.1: 1.3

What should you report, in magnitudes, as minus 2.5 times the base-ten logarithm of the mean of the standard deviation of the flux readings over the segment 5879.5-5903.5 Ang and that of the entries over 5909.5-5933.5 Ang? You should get -1.1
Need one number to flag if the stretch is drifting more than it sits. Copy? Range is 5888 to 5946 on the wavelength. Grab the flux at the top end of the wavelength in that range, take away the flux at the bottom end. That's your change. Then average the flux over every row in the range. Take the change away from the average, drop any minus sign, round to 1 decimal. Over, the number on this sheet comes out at 2.9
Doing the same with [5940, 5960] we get 22.4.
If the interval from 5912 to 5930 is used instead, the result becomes 21.4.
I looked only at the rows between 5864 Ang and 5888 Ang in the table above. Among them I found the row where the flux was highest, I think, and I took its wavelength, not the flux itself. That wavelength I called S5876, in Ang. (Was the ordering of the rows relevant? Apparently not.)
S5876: 5869 Ang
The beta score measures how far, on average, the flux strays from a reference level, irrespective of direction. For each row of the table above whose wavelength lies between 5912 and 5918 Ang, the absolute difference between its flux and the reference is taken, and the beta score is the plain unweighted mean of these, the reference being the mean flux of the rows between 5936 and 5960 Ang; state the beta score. 0.8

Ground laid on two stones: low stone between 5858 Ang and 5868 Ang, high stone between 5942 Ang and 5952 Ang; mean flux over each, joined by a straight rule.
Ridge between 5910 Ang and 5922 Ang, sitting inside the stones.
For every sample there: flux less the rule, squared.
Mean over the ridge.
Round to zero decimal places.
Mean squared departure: 1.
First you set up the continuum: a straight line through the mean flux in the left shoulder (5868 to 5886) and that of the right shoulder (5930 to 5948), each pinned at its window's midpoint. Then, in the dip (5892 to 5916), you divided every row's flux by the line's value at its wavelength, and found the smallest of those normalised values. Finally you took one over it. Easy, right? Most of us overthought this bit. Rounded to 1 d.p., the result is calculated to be 2.4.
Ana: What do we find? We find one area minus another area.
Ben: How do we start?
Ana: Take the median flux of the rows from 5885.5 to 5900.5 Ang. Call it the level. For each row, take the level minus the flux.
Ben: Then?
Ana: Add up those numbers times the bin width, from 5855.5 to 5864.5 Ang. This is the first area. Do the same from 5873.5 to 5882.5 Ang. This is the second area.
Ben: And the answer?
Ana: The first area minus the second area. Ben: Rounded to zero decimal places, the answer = -13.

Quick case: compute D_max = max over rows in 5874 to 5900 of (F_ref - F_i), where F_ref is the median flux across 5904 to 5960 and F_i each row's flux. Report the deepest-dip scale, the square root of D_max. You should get 4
